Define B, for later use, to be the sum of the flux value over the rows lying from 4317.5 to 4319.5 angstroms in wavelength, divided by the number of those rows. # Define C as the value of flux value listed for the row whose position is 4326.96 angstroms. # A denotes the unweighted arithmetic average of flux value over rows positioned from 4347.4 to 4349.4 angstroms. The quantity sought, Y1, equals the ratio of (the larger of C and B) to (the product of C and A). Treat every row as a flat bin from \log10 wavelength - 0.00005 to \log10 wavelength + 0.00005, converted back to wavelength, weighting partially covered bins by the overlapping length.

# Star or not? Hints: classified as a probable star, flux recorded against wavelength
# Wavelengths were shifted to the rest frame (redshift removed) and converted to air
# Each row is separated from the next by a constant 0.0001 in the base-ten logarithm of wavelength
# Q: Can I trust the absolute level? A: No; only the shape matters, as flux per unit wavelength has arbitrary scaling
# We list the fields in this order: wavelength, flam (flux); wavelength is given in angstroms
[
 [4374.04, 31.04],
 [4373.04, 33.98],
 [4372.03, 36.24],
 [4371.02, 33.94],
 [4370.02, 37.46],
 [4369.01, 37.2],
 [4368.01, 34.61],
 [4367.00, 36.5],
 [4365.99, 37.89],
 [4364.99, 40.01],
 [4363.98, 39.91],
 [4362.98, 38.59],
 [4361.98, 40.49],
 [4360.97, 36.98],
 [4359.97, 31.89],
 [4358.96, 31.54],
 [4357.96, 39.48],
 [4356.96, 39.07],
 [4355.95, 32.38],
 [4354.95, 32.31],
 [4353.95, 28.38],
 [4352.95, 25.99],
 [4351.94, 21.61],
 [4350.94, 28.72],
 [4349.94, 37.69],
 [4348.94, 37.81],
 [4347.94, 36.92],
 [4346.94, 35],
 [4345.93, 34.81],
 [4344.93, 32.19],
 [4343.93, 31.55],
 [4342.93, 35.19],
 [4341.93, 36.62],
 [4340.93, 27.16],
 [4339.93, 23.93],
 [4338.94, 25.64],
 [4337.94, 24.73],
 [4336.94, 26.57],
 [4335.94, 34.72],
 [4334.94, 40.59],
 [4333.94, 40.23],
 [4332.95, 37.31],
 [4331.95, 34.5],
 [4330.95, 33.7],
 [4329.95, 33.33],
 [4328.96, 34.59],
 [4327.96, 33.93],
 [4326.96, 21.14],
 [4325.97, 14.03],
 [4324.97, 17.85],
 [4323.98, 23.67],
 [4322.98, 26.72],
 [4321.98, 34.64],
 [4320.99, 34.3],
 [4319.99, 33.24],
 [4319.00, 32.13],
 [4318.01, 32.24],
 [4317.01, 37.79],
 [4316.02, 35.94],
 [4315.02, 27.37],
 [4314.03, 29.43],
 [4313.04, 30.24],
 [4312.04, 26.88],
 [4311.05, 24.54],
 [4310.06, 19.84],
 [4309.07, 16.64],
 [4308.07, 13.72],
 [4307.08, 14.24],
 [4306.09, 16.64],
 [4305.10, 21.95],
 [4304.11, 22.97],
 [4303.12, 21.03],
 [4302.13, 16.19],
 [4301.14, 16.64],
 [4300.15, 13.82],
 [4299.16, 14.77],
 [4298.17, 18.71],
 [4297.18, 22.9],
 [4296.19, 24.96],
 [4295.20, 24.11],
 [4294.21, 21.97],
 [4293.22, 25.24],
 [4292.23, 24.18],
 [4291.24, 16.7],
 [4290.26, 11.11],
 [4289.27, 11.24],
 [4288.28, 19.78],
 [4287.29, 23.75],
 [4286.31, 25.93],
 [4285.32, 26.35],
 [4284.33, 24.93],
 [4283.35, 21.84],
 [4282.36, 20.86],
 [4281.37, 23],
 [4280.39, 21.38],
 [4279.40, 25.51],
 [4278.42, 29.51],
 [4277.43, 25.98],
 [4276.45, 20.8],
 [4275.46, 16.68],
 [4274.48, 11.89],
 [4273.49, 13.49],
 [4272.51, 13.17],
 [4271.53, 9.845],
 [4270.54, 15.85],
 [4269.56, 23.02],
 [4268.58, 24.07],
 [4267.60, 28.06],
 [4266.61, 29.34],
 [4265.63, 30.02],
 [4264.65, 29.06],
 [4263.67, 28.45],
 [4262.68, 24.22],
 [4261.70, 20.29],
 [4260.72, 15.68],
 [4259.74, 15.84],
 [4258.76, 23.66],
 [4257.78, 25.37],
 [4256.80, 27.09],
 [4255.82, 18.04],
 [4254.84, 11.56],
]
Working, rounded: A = 37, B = 32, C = 21.14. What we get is 0.041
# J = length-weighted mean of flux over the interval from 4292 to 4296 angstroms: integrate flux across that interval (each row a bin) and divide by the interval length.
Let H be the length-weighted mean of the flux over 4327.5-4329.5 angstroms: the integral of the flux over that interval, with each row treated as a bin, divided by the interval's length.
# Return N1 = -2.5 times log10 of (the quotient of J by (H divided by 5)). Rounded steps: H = 34.3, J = 24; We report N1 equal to -1.4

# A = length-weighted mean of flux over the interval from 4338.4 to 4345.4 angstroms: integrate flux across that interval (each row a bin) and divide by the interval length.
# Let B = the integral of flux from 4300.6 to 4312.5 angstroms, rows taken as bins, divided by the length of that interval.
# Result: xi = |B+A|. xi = 49.6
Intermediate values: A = 30.3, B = 19.2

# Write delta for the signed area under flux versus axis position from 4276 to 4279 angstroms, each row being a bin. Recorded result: 77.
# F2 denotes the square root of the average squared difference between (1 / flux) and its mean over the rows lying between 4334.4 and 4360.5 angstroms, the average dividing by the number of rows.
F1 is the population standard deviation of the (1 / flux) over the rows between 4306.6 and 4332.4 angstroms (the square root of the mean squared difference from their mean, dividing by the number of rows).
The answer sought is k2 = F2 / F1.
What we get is 0.4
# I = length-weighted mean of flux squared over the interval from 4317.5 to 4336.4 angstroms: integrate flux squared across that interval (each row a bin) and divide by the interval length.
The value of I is 1023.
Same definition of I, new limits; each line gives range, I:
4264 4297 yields 503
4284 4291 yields 446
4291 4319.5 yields 570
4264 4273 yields 563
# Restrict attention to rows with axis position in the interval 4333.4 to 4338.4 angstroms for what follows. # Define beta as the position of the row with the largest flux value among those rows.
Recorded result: 4334.94 angstroms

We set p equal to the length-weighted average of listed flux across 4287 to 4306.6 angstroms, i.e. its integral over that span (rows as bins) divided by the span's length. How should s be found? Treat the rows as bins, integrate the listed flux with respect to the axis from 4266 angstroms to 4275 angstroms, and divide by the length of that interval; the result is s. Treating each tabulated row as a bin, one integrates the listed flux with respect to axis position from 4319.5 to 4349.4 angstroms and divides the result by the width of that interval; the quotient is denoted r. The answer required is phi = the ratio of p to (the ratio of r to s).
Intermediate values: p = 19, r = 31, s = 19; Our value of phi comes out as 12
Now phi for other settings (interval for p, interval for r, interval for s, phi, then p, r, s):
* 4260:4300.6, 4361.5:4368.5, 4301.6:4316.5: 12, 21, 38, 22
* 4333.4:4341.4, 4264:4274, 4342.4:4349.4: 49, 31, 22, 35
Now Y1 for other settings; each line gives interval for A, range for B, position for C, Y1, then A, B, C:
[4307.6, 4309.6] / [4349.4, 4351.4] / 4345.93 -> 0.066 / 15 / 33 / 34.81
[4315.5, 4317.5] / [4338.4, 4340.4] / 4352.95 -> 0.027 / 37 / 25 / 25.99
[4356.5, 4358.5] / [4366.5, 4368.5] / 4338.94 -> 0.035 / 39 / 36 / 25.64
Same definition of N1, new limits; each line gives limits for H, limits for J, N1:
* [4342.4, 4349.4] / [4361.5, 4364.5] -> -1.9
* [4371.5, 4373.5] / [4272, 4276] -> -0.7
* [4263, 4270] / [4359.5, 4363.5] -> -2.1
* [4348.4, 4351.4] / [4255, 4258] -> -1.2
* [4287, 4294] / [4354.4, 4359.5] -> -2.4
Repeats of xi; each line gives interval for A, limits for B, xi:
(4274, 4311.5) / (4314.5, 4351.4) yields 51.9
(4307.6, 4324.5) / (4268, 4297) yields 48.8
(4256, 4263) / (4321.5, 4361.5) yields 52.9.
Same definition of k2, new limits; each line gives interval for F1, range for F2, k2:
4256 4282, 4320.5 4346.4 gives 0.6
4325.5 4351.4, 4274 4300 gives 1.6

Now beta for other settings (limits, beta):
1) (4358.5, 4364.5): 4361.98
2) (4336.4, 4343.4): 4341.93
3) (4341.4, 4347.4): 4341.93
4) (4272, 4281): 4278.42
